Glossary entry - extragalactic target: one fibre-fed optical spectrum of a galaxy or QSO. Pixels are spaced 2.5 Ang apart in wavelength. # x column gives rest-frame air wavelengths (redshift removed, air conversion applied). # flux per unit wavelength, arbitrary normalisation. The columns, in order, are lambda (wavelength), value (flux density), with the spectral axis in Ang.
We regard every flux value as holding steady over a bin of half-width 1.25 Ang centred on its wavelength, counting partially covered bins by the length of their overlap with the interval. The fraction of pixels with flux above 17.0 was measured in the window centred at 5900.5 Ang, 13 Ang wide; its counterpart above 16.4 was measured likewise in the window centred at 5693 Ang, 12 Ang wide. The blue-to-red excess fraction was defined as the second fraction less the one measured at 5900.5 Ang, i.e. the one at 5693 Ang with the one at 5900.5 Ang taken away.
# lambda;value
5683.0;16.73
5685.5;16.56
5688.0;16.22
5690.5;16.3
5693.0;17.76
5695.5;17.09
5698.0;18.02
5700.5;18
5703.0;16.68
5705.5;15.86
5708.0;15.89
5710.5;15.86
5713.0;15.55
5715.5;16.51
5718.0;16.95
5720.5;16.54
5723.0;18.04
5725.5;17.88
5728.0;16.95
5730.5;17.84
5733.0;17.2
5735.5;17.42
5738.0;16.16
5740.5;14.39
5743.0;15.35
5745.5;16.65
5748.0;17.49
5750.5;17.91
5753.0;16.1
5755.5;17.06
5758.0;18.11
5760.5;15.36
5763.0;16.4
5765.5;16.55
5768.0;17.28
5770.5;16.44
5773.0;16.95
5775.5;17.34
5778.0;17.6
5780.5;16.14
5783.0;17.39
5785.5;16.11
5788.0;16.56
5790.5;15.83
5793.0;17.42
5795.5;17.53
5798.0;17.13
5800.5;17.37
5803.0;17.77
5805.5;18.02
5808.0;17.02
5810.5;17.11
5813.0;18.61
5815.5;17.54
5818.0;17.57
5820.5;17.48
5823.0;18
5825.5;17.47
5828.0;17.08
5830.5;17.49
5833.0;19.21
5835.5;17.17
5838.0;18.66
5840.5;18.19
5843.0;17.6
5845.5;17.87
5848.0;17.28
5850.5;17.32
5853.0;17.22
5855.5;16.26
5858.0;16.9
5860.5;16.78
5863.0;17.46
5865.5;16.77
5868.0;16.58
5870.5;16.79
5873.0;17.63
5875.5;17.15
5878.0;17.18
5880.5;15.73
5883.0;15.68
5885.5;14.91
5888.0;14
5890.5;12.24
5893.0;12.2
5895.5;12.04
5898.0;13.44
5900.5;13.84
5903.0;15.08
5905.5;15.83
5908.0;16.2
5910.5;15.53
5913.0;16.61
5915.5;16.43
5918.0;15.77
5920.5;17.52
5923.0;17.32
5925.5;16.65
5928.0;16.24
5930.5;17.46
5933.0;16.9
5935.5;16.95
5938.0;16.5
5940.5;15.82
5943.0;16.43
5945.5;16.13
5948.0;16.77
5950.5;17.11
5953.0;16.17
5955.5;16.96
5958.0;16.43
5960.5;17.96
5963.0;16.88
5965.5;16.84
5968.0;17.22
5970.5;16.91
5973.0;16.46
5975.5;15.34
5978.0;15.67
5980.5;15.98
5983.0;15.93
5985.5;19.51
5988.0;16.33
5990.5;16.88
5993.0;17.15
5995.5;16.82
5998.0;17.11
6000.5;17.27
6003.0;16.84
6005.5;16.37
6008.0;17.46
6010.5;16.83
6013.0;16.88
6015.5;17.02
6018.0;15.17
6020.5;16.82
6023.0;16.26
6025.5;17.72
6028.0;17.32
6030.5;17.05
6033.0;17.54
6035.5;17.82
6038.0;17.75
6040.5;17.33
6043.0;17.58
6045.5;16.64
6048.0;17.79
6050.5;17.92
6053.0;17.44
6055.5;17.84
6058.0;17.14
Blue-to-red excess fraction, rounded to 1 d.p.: 0.6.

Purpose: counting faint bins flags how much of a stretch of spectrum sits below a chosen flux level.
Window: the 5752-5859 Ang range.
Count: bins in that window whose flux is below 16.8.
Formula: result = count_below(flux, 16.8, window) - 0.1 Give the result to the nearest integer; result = 10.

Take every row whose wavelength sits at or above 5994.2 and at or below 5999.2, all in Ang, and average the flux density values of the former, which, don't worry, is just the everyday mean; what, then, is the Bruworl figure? 17.0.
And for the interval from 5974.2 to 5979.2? 15.5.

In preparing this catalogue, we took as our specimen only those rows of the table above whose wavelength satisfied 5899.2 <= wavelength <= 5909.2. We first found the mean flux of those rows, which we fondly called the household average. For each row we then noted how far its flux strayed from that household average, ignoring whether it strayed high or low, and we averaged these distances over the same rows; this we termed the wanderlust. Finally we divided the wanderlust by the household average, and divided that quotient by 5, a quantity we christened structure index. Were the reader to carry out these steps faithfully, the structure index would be 0.0102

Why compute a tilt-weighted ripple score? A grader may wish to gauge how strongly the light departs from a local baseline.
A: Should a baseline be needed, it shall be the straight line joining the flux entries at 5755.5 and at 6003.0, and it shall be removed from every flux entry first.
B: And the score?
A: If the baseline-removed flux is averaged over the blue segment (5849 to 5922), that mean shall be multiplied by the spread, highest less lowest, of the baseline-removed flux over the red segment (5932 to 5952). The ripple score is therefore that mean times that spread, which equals -1.5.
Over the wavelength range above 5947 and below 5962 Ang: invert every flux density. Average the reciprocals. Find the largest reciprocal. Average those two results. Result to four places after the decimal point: 0.0605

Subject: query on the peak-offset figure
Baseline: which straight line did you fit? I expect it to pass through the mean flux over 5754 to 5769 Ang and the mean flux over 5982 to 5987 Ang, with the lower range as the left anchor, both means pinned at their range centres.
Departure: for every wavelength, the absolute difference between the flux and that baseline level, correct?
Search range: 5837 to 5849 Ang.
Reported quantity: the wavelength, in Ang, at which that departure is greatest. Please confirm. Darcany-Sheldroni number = 5838.0 Ang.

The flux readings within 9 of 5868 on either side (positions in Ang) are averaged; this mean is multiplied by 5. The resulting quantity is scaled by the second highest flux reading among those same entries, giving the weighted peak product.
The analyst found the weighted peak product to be 1486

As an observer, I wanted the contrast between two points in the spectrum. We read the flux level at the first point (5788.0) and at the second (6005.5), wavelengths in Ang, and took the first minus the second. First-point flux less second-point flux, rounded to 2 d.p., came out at 0.19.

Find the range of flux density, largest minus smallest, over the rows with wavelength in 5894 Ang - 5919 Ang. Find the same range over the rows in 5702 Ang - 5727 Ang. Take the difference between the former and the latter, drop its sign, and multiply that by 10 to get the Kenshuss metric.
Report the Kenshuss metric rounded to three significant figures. 20.8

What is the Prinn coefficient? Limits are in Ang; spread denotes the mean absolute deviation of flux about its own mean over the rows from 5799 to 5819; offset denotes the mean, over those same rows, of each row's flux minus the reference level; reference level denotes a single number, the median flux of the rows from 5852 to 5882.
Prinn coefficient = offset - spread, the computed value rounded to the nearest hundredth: 0.40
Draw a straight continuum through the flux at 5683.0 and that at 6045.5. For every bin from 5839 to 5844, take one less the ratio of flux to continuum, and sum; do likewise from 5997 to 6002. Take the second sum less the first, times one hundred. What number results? 8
